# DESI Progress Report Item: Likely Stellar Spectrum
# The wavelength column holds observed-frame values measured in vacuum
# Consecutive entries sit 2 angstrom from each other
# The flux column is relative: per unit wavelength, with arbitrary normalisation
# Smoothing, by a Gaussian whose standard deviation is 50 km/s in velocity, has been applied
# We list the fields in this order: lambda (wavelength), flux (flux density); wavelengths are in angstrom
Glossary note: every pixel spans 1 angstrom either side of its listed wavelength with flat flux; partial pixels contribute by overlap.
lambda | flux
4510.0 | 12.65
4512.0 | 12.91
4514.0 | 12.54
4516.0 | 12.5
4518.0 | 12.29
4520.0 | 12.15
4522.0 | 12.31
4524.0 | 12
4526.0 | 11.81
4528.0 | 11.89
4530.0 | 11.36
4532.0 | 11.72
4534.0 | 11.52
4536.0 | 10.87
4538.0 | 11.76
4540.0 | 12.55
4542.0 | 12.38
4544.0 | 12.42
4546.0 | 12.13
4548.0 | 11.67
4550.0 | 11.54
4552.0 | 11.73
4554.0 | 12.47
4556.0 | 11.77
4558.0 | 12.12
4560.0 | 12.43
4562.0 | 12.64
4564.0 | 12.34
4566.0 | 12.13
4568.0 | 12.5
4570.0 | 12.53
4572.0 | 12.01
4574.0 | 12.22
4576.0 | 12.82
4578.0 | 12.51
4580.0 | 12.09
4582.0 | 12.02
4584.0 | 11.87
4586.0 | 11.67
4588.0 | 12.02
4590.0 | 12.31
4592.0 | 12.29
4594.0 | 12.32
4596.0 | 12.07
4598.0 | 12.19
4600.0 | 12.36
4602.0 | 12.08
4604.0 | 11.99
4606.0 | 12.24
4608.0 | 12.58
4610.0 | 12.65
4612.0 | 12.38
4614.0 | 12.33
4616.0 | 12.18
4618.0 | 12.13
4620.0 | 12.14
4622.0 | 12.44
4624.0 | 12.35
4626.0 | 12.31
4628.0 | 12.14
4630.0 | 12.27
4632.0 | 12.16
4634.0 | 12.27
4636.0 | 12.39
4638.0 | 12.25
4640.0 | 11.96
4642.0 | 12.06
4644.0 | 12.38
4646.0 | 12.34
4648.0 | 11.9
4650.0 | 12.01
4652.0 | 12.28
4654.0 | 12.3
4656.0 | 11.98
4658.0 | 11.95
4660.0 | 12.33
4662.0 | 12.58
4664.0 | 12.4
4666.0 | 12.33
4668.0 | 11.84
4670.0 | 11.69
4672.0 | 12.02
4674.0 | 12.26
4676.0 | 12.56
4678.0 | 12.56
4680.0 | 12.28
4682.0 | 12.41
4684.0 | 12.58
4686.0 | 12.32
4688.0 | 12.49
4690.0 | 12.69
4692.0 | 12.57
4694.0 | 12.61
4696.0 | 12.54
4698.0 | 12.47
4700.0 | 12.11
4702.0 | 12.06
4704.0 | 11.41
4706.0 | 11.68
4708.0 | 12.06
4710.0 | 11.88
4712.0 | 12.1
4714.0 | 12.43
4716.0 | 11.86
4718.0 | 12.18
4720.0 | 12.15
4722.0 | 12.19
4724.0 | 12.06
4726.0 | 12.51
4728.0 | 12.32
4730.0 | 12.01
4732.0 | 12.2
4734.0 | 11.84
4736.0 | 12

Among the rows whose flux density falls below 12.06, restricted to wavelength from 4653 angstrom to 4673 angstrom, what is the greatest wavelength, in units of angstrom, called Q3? 4672.0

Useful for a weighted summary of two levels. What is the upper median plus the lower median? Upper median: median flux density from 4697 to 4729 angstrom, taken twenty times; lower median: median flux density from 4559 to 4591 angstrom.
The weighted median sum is 254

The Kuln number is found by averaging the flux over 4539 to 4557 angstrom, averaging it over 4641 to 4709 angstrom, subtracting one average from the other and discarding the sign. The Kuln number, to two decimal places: 0.16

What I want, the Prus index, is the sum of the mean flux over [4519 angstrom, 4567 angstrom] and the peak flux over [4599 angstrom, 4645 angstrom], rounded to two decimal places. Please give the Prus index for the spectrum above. 24.64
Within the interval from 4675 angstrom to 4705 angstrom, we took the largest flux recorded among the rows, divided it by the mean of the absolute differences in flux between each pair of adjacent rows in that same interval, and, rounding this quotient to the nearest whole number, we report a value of 69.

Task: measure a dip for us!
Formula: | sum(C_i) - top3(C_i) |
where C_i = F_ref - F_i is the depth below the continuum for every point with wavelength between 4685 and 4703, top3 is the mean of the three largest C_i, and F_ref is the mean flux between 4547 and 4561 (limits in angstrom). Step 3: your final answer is 4.0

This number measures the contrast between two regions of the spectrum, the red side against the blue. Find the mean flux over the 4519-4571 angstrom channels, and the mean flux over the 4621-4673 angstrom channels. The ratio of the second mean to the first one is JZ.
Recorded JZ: 1.01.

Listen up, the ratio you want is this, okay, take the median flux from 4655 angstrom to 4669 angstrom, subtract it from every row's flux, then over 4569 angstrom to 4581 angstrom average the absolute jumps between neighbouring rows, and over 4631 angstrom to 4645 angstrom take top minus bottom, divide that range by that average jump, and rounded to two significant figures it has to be 1.0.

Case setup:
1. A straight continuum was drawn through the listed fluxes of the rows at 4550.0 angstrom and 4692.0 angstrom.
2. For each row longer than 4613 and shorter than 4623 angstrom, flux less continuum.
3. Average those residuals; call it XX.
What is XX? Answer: 0.21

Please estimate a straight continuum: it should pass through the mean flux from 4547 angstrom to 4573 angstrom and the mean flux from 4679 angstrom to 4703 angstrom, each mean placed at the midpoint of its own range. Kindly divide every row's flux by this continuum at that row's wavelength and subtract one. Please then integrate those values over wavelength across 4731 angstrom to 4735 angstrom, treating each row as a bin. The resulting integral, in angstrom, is -0.16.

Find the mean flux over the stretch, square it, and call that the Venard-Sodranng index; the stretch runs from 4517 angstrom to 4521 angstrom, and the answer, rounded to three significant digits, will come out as 149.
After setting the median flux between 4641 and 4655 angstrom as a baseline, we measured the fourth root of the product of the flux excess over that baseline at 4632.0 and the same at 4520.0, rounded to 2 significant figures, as 0.35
